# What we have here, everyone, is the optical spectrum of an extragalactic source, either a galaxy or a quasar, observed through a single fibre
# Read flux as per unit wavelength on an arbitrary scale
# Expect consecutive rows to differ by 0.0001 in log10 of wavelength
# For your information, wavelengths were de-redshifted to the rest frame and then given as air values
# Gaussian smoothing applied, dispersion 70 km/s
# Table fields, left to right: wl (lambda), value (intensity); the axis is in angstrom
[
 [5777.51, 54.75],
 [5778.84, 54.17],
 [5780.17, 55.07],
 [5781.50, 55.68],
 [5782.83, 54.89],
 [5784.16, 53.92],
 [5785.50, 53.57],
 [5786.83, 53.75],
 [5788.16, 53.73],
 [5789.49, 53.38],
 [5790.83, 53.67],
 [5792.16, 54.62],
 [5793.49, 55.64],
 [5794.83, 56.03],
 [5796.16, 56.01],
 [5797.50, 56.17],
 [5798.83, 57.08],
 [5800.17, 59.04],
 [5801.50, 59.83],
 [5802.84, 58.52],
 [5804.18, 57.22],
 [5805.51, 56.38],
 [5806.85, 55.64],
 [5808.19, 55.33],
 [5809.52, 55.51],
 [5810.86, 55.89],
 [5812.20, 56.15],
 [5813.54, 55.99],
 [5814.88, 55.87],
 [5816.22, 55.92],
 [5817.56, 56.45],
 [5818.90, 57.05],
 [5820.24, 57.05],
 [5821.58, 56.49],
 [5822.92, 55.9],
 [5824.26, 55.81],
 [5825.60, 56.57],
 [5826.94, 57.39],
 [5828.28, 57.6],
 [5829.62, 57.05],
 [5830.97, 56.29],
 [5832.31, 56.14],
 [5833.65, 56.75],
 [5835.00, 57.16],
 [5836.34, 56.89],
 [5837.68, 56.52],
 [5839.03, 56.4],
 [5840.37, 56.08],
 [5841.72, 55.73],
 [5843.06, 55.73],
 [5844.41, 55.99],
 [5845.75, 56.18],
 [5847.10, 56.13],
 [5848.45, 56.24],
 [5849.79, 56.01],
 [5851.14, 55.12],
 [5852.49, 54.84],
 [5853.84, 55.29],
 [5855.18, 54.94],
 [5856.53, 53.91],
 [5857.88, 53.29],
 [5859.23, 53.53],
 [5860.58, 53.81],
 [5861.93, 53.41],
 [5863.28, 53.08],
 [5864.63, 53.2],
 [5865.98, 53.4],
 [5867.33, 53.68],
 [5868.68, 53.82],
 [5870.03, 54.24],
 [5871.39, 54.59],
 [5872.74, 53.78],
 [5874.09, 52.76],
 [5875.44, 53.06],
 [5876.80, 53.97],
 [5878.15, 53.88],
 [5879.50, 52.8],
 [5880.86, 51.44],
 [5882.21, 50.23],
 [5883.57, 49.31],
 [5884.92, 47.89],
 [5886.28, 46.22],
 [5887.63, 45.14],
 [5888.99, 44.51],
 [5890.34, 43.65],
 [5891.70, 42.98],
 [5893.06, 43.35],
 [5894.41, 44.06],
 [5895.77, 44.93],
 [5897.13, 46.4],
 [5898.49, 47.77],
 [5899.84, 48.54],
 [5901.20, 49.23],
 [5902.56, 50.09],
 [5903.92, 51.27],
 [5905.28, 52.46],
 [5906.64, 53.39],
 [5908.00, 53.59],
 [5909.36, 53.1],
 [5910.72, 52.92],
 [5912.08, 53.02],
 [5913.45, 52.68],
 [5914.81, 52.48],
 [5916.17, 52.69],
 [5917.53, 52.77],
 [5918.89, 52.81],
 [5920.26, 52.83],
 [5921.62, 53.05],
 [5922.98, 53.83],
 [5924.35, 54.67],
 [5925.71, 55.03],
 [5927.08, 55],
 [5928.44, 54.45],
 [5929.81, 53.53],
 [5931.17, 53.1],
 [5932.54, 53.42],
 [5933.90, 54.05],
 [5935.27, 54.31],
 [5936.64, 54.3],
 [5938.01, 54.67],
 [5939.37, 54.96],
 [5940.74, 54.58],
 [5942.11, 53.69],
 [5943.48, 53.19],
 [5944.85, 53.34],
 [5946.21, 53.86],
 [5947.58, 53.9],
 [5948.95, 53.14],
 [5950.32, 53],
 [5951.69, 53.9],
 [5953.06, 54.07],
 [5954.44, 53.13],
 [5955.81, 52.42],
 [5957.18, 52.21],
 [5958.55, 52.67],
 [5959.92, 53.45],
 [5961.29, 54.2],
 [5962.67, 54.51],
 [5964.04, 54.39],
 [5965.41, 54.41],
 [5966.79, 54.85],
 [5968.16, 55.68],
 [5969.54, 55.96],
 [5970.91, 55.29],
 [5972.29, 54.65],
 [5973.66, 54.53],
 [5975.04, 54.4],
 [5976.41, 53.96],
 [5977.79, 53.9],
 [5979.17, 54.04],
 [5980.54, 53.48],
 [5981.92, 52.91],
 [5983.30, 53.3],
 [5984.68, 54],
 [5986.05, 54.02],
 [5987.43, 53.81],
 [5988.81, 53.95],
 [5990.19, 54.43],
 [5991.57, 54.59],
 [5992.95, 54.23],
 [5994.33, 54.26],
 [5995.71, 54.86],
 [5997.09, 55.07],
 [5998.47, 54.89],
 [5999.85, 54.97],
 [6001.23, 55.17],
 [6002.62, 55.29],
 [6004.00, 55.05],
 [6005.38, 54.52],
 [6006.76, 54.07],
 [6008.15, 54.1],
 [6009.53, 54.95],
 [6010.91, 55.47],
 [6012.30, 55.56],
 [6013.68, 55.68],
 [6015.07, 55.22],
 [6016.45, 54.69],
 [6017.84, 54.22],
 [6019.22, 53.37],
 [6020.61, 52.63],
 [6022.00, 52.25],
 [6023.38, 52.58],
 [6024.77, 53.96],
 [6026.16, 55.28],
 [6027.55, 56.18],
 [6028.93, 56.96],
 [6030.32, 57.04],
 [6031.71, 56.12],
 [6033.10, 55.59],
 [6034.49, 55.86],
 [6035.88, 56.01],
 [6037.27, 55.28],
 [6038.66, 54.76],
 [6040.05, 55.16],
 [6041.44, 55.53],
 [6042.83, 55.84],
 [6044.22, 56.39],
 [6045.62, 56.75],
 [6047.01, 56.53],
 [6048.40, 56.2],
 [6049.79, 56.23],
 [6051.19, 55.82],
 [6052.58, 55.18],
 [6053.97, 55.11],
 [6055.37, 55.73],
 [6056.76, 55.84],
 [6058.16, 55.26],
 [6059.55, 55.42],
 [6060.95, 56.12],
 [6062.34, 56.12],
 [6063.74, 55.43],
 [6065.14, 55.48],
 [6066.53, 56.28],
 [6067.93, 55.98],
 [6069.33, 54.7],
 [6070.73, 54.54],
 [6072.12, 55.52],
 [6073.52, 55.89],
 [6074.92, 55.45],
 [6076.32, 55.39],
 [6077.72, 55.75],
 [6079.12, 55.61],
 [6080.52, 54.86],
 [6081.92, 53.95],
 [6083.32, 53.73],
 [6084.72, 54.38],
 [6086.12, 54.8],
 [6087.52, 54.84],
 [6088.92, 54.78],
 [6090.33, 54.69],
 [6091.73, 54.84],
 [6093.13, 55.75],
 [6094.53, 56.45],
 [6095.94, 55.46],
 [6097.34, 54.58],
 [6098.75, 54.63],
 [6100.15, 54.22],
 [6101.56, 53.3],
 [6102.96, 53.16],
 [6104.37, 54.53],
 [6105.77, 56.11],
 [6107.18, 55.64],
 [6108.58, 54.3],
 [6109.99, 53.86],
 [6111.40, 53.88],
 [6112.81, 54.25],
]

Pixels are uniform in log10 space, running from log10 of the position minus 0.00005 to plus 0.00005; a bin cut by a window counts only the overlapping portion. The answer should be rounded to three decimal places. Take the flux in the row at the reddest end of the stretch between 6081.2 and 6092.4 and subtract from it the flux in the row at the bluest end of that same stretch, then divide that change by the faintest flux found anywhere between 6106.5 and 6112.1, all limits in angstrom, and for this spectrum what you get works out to 0.017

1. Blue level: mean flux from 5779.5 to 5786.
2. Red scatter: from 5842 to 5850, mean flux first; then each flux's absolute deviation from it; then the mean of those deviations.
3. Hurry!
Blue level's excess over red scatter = 54.5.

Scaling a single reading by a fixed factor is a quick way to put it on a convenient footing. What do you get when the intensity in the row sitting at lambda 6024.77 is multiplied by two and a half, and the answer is 135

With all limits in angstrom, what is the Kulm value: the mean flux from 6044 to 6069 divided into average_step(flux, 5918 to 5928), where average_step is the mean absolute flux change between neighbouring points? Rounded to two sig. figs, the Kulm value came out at 0.0067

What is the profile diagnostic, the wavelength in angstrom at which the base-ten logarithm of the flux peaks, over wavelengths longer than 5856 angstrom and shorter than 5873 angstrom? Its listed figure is 5871.39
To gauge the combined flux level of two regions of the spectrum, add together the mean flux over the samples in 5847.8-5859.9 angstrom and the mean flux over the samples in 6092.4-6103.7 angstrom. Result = 109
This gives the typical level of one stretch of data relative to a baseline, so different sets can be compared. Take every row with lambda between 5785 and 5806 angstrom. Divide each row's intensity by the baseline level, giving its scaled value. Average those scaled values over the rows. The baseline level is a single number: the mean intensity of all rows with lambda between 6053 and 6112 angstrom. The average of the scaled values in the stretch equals 1.02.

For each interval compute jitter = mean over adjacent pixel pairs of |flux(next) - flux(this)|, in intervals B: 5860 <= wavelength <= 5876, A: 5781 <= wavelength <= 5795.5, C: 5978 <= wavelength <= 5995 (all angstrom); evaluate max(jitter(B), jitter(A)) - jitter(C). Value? 0.20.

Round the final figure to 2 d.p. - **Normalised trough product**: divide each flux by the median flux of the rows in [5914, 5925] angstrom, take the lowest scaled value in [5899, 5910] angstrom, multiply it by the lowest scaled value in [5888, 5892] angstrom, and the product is 0.75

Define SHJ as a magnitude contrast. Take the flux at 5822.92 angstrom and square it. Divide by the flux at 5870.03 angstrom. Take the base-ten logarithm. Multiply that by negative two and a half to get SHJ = -4.40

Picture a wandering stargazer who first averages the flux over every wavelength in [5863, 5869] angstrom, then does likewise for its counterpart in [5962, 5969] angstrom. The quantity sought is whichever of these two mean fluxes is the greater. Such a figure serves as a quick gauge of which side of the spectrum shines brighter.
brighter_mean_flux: 54.8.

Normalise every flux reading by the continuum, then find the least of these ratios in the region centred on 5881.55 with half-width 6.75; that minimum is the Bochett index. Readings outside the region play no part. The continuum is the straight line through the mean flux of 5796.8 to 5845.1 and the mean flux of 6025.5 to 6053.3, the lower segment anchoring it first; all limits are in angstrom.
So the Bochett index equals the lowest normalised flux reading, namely 0.800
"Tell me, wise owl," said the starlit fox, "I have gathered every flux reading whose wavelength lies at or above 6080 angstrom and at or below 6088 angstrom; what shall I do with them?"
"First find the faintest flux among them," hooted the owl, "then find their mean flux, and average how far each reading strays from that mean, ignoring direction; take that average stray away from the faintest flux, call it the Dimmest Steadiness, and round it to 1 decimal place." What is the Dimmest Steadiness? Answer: 53.3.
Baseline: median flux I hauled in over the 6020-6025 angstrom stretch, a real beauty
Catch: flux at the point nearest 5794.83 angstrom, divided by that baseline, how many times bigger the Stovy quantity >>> 1.07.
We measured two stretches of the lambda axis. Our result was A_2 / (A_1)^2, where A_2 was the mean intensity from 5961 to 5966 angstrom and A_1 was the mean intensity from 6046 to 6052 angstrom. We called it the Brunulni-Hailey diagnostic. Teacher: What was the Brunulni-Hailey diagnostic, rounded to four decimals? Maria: 0.0172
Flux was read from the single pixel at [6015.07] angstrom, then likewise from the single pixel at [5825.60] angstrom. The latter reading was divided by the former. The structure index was 1.02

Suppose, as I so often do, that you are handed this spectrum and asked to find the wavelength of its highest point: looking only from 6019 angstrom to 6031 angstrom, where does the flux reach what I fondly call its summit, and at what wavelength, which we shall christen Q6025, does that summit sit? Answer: 6030.32 angstrom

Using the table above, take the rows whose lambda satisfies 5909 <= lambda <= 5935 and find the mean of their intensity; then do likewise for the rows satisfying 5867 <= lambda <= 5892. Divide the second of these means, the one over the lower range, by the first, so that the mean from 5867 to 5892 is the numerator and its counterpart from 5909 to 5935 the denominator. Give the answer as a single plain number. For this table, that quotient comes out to 0.94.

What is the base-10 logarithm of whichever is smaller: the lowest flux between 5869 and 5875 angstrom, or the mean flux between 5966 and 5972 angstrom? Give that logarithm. 1.722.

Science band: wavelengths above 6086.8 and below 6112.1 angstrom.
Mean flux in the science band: 54.7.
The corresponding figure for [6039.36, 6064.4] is 55.8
